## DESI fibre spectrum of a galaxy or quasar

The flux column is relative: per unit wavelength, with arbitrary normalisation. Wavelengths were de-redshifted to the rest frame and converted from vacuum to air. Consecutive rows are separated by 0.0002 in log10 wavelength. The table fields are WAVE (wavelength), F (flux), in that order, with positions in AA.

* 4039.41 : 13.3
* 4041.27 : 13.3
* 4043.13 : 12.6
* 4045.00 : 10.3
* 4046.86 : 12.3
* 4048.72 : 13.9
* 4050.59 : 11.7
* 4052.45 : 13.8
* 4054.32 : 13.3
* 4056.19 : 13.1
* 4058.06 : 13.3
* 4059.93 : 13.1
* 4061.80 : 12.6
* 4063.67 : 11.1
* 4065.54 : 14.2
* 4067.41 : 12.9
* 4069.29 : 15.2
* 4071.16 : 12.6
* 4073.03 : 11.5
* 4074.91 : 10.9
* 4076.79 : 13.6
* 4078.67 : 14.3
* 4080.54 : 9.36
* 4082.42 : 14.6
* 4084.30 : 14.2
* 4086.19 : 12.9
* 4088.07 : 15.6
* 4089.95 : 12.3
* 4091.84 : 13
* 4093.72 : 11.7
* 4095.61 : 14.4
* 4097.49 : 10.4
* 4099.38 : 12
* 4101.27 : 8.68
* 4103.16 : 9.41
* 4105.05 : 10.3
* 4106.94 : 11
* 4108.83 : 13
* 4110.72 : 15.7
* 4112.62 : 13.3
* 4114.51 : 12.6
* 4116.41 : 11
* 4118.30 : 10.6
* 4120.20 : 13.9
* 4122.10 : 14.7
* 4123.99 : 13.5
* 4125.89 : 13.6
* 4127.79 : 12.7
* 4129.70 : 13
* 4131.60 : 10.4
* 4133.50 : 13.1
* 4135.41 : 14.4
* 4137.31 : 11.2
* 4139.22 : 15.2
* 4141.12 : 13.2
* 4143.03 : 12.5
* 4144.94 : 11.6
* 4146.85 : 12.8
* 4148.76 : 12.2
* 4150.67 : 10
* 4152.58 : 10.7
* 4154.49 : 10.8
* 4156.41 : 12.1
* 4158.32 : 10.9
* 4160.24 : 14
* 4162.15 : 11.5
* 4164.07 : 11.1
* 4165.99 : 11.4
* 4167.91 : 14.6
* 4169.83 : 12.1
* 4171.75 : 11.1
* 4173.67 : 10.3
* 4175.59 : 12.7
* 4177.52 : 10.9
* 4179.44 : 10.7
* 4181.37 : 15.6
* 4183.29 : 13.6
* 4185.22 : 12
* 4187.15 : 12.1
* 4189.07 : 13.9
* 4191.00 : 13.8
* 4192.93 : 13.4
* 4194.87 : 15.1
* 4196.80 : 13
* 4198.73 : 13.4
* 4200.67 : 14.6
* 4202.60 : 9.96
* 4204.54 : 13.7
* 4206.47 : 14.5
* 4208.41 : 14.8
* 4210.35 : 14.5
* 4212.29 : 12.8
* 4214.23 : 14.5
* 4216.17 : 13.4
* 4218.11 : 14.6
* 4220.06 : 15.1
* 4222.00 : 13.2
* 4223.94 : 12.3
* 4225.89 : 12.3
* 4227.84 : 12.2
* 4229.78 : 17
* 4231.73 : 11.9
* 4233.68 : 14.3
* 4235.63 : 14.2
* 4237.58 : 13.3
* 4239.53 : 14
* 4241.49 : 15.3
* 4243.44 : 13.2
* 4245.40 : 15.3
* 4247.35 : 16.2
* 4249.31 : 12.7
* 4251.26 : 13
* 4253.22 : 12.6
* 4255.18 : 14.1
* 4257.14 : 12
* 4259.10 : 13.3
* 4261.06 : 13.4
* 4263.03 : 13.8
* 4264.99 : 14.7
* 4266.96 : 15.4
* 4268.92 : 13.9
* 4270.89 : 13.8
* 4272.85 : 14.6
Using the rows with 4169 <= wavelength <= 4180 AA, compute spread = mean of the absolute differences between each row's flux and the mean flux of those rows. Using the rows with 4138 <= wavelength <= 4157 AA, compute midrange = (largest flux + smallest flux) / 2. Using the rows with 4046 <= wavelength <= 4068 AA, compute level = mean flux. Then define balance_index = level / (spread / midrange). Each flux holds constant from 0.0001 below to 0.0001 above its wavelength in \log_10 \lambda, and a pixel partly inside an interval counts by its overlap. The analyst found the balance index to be 222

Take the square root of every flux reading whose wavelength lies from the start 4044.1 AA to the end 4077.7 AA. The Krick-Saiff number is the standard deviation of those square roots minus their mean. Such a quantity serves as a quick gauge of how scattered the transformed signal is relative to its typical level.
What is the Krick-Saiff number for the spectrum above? -3.39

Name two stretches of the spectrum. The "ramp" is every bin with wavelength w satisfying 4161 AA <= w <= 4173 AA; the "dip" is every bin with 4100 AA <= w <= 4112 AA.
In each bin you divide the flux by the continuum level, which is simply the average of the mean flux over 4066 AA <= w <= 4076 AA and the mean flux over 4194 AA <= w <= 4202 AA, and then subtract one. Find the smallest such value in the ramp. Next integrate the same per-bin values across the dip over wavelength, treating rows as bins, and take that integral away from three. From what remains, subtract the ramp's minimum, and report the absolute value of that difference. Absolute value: 4.8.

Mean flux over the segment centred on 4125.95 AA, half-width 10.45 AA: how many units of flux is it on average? 12.8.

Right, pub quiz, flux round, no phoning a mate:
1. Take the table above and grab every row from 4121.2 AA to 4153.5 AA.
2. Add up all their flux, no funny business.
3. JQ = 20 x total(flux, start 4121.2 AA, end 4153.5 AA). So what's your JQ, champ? 4296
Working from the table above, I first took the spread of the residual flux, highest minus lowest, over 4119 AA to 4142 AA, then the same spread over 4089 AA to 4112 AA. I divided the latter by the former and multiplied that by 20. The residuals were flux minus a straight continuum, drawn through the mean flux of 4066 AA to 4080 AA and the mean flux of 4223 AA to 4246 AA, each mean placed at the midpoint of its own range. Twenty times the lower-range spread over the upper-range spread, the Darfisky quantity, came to 29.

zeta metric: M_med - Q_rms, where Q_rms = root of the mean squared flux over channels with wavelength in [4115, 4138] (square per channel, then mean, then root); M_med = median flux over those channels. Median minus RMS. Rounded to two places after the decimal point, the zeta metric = 0.29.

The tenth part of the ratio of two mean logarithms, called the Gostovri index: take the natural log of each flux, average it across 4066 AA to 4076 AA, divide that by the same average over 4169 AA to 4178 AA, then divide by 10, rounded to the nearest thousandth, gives 0.104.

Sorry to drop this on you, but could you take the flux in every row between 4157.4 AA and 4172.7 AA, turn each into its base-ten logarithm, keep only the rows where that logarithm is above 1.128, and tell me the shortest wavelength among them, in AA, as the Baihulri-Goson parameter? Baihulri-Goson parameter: 4160.24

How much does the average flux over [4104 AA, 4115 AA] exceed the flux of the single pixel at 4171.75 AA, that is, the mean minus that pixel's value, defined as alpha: 1.5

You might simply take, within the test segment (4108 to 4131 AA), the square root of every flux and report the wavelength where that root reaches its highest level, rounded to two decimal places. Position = 4110.72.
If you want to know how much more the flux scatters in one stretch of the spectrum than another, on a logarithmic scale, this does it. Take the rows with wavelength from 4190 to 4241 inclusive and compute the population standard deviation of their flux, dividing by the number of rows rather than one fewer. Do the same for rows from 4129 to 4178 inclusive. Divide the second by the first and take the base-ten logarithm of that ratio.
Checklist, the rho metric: 0.02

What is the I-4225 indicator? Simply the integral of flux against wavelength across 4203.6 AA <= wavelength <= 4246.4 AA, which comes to 596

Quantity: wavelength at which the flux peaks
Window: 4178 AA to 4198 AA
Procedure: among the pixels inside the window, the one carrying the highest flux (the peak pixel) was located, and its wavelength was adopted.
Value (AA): 4181.37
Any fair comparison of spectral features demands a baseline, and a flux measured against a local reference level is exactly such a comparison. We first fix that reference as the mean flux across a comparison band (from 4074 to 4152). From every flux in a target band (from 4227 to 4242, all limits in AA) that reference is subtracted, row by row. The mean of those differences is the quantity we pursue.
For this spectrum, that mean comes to 1.5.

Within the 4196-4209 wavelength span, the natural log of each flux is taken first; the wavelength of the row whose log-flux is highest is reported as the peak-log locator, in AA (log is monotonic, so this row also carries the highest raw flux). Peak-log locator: 4208.41 AA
